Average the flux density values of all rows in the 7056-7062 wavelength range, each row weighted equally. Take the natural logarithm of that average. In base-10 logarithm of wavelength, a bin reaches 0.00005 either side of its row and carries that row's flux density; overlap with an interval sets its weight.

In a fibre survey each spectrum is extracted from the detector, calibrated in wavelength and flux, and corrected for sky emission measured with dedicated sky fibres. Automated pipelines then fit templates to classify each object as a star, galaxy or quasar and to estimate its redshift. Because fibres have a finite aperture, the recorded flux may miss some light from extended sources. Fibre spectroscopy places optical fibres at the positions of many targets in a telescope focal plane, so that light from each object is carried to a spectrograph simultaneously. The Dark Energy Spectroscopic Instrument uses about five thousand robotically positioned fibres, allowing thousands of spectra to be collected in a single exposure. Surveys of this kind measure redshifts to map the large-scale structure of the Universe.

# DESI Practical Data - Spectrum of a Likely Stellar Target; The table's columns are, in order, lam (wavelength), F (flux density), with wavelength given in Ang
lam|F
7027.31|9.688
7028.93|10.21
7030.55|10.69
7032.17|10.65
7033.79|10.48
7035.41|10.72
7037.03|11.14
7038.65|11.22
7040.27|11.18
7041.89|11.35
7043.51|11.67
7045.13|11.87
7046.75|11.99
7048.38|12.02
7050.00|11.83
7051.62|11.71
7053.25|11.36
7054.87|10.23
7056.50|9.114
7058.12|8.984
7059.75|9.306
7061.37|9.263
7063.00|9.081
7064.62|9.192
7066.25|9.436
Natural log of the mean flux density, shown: 2.22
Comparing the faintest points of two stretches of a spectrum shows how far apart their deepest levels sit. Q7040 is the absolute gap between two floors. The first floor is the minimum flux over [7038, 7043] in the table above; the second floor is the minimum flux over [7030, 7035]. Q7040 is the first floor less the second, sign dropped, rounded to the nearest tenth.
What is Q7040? 0.7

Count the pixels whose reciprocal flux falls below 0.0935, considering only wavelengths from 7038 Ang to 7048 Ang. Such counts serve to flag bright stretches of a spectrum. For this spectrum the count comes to 6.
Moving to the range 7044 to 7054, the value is 6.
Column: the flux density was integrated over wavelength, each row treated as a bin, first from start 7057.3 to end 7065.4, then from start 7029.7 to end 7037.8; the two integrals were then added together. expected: 161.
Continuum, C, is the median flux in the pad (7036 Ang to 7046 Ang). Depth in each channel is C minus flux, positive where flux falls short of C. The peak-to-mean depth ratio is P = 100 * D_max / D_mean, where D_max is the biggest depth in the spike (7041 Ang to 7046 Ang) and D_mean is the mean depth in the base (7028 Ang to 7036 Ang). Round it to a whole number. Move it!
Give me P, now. -9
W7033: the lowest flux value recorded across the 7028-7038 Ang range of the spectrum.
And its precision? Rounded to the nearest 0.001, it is 10.210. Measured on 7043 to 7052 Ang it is 11.670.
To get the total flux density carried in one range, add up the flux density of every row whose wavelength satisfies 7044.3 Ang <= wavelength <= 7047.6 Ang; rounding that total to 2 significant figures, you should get 24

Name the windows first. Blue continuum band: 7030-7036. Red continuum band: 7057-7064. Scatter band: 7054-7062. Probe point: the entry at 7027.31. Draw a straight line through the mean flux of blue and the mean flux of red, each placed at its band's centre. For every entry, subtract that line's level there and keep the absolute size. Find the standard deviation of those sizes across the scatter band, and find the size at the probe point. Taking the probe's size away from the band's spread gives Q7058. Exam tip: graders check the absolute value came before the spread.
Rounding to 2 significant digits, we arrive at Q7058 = -1.0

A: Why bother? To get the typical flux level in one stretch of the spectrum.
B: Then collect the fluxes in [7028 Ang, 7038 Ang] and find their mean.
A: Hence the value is 10.6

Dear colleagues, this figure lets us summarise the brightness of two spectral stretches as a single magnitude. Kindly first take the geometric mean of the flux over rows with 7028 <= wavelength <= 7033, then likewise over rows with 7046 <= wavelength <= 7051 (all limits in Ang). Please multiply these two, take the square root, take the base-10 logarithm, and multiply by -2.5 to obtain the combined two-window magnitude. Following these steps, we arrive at -2.62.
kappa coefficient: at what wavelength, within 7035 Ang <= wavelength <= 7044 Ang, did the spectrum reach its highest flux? 7043.51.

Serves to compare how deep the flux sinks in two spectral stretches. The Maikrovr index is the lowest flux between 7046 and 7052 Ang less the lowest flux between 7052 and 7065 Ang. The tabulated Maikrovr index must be 2.7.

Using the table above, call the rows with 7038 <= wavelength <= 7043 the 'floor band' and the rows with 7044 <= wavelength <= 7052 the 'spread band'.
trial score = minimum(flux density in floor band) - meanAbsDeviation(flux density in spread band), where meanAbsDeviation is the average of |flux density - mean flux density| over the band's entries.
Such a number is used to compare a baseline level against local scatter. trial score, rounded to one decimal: 11.1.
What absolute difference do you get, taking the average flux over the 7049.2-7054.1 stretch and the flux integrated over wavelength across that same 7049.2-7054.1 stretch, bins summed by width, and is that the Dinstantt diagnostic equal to 45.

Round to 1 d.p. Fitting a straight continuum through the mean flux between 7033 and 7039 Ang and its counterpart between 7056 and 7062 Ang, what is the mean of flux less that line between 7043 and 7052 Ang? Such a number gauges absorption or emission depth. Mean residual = 1.8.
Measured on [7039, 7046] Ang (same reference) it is 1.1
